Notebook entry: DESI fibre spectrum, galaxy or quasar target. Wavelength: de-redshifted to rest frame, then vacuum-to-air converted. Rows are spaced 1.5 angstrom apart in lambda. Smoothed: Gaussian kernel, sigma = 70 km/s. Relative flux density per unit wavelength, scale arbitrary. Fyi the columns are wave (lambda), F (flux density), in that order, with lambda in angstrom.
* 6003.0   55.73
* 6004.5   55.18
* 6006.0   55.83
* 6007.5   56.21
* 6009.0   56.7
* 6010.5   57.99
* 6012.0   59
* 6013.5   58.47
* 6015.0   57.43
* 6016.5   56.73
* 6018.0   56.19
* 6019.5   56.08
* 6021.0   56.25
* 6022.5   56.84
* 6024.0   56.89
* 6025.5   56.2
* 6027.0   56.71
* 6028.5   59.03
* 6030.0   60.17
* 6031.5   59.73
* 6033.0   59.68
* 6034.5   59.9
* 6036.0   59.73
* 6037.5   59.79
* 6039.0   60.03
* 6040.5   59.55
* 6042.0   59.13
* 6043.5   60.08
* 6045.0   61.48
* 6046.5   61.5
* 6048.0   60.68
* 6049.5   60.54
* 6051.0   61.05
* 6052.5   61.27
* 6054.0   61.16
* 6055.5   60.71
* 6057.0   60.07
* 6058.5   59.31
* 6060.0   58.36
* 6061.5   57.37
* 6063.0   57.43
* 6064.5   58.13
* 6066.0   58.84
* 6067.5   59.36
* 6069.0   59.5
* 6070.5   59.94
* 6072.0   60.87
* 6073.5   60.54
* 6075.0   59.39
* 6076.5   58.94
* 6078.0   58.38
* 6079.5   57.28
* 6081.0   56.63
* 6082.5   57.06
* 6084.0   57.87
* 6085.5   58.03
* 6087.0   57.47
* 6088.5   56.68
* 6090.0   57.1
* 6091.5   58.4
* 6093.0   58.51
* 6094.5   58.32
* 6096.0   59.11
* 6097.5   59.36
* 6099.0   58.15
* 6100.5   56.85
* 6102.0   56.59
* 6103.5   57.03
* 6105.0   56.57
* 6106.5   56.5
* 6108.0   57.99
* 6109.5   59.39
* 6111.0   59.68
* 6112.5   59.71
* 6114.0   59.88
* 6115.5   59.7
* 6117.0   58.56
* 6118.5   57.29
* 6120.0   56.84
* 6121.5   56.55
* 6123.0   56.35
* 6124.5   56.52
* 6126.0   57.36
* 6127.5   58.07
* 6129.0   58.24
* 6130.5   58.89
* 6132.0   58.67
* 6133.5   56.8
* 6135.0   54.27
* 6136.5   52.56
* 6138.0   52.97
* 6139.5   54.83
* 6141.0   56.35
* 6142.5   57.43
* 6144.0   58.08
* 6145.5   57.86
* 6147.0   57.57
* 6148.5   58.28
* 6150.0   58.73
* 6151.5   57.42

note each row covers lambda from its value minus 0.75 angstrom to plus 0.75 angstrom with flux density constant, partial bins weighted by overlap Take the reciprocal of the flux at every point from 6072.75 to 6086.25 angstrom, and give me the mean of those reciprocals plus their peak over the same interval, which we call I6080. 0.0348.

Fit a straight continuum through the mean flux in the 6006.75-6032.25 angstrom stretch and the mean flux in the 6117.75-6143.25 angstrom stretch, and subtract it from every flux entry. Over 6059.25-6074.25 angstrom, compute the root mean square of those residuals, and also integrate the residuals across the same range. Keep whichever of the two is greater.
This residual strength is 30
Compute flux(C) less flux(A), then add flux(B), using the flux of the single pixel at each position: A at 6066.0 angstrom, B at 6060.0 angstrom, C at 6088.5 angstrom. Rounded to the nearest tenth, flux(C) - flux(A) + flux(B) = 56.2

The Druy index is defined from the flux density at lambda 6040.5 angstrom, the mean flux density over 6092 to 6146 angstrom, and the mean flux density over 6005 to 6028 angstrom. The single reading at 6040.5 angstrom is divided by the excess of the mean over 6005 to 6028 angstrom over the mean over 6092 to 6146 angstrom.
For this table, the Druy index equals -111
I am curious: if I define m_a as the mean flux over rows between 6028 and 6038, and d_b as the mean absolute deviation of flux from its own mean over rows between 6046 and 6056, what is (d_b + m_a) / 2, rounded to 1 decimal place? 30.0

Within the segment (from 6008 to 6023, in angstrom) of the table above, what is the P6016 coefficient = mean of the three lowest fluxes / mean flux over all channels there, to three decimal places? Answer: 0.983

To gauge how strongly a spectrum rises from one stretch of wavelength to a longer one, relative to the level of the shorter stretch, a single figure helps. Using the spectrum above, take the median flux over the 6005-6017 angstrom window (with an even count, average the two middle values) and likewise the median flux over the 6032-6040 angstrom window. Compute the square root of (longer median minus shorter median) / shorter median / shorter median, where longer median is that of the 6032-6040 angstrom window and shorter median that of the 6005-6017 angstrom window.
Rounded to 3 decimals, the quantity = 0.029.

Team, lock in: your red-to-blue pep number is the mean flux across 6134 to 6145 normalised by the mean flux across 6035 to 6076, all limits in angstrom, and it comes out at 0.92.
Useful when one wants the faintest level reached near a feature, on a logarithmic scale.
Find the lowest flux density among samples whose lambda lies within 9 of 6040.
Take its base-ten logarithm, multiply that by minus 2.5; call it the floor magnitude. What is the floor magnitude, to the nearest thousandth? -4.430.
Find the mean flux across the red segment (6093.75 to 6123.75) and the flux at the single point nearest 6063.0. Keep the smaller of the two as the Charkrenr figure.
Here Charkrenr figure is 57.4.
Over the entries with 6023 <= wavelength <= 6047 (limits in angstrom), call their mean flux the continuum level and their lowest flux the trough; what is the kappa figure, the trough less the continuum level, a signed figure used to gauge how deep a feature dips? -3.1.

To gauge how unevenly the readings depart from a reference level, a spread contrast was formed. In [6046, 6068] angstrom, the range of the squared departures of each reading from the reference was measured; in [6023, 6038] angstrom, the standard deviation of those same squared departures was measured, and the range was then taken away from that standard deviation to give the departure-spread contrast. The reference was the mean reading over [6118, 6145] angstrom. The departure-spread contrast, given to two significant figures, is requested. -19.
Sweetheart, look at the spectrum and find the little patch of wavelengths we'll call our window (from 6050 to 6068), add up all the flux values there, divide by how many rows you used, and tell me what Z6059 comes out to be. 59.4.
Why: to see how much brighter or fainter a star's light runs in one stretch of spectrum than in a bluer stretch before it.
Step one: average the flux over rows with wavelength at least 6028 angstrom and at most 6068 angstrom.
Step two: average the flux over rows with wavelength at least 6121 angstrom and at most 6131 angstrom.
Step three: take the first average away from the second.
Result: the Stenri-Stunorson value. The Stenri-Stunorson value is -2.4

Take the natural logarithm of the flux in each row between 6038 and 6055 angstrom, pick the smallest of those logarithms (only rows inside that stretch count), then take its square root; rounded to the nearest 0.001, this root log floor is 2.020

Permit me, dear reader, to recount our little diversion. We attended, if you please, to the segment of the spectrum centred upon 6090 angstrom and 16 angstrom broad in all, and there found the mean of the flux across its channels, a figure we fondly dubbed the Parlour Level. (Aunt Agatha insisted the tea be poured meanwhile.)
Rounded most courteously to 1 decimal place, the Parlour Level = 58.0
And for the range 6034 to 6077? 59.8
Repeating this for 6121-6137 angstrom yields 56.8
